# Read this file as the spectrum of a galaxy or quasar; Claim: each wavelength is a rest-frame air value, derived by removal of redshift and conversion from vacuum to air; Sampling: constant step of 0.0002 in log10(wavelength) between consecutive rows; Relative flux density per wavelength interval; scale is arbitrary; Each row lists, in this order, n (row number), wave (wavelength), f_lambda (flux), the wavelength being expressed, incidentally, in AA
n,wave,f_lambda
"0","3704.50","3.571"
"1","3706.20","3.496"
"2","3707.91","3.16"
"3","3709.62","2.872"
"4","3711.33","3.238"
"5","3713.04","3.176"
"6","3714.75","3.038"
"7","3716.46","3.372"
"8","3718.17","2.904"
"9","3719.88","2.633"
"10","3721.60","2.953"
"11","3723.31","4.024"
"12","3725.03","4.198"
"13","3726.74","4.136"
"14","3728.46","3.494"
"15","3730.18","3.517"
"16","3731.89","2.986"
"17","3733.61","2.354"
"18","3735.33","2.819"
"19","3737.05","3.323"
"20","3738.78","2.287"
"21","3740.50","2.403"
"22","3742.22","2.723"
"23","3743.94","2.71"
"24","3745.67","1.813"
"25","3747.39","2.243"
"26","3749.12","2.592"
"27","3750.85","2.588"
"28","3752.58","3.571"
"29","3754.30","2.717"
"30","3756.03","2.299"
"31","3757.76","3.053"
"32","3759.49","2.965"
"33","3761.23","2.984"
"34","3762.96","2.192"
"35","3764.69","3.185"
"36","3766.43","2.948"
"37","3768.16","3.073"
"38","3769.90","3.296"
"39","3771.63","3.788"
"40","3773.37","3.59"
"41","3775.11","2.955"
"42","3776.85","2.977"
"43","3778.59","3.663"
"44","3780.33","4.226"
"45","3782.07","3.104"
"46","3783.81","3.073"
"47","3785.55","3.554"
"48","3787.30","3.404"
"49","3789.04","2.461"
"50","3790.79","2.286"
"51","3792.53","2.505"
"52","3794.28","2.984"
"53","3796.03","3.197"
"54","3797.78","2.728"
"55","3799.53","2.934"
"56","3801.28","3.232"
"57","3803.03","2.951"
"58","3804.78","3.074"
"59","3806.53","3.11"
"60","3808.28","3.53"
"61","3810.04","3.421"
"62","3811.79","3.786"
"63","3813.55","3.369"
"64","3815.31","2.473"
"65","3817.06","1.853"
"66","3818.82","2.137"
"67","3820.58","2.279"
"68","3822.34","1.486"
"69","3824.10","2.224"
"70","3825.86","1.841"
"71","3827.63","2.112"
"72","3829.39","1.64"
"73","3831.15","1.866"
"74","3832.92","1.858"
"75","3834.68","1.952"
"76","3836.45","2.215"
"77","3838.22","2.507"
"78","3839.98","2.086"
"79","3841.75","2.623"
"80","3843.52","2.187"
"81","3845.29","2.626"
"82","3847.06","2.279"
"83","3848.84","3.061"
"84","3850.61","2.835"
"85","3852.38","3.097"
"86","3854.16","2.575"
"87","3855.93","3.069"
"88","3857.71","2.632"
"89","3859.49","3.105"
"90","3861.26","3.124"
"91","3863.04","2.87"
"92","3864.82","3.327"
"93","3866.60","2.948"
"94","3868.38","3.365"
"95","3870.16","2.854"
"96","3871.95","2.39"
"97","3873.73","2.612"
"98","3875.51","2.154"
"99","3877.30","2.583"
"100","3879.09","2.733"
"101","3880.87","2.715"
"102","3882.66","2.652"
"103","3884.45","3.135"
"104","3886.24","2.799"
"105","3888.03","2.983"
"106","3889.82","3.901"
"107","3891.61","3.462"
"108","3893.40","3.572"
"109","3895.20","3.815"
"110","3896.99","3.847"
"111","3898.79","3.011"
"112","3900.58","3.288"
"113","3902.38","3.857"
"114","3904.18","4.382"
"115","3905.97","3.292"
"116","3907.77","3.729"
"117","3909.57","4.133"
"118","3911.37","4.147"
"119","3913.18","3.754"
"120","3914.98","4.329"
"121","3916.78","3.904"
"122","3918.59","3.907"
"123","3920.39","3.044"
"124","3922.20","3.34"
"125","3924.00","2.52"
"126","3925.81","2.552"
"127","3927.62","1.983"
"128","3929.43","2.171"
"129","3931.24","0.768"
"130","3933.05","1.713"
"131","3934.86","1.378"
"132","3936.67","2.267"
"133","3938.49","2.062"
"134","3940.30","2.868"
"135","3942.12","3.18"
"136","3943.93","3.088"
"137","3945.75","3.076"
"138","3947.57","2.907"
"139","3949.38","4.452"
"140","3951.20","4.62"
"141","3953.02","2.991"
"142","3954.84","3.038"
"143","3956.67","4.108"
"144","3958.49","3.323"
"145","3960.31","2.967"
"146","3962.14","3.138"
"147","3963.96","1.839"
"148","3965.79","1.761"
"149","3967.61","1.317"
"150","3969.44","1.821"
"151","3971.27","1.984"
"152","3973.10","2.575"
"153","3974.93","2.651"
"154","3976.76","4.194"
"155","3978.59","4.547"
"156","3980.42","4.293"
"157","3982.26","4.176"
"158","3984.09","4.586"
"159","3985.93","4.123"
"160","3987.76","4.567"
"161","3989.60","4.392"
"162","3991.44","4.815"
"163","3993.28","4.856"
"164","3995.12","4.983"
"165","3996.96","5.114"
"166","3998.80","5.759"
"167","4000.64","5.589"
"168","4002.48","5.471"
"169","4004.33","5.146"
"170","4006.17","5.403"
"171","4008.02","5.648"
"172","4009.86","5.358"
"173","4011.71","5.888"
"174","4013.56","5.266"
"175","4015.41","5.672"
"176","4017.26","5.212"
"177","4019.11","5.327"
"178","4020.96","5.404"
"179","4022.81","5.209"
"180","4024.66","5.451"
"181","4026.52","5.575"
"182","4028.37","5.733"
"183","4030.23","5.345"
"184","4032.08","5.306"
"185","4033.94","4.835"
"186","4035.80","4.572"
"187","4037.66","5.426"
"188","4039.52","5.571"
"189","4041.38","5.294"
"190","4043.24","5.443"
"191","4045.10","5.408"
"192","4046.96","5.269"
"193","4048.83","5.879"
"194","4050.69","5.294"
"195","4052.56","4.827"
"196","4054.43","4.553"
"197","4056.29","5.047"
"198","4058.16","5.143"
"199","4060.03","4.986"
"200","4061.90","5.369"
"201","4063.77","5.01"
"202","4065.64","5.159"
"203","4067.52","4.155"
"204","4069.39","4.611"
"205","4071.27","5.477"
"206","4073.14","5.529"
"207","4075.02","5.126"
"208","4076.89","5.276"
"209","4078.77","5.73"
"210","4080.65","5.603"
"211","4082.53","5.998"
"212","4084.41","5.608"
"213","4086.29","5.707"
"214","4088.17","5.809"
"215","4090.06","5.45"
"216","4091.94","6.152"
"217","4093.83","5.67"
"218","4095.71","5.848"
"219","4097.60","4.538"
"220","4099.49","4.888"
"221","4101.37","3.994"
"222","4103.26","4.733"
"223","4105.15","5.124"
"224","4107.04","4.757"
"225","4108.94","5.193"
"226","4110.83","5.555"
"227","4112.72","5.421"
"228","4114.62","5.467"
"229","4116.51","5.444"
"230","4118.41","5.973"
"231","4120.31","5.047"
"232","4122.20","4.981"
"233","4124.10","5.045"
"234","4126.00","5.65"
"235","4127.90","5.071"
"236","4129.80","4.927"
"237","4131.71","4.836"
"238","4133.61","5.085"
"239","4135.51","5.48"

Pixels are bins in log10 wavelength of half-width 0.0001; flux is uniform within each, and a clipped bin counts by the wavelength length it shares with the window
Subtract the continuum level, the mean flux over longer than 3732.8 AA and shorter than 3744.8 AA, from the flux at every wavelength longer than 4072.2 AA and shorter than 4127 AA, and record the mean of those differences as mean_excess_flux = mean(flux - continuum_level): 3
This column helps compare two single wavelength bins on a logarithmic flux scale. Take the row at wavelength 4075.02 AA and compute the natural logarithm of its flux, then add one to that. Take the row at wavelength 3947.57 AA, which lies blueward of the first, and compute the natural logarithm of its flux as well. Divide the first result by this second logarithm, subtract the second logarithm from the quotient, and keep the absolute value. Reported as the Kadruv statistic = 1.4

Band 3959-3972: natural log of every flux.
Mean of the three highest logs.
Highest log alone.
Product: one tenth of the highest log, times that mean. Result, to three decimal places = 0.111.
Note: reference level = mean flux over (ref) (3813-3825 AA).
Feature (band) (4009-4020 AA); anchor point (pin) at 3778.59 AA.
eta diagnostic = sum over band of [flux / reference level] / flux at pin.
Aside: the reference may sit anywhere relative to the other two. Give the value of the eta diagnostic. 4.0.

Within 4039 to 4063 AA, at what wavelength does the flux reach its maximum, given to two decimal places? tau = 4048.83 AA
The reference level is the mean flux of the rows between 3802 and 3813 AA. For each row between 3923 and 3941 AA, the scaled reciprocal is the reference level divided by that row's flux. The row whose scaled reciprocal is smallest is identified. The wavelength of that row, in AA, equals 3940.30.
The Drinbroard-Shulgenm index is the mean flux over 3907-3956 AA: 3.0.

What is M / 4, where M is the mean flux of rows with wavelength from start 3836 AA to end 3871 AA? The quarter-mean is 0.69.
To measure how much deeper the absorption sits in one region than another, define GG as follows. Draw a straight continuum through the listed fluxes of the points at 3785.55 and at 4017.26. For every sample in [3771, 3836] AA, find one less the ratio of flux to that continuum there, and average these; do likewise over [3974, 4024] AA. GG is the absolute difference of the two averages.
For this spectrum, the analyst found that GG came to 0.21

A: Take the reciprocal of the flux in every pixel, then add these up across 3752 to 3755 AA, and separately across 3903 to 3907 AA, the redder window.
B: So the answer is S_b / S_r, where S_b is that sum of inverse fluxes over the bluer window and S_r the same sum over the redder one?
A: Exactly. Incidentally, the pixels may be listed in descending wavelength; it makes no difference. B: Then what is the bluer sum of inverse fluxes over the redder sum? 1.22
